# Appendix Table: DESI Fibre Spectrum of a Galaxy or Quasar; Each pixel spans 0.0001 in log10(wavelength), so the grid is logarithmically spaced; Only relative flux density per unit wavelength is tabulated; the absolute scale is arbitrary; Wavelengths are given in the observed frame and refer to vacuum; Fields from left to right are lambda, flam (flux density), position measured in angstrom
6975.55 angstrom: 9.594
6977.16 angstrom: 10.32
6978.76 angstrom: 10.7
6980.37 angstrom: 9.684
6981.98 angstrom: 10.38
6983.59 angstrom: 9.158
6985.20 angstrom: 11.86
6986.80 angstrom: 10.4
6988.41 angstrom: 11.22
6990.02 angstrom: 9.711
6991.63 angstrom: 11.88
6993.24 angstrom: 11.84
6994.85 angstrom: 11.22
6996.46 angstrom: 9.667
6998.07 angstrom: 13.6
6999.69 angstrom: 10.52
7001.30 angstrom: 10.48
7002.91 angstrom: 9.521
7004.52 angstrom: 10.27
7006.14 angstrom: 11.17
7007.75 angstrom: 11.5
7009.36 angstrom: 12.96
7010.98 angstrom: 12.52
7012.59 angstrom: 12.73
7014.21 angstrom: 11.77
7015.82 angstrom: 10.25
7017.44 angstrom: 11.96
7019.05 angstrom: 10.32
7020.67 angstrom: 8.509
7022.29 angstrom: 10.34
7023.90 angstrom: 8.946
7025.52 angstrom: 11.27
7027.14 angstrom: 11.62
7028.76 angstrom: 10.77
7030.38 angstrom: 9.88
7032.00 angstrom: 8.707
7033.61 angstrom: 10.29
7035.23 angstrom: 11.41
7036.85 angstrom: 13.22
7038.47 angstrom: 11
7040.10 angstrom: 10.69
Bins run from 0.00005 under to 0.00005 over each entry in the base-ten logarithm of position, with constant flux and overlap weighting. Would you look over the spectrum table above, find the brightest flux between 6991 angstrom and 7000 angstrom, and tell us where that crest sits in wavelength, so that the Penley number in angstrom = 6998.07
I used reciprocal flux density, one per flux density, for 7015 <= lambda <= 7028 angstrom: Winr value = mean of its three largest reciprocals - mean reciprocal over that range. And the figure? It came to 0.0116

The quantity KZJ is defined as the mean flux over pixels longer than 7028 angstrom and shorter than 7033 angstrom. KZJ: 9.8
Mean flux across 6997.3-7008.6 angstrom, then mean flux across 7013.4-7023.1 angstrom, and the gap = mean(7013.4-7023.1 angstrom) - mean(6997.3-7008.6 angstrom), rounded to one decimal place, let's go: -0.5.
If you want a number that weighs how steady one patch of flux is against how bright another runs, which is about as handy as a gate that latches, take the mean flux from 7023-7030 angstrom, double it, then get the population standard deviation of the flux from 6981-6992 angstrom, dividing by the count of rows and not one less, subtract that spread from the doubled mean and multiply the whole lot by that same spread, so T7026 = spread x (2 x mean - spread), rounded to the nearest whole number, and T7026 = 20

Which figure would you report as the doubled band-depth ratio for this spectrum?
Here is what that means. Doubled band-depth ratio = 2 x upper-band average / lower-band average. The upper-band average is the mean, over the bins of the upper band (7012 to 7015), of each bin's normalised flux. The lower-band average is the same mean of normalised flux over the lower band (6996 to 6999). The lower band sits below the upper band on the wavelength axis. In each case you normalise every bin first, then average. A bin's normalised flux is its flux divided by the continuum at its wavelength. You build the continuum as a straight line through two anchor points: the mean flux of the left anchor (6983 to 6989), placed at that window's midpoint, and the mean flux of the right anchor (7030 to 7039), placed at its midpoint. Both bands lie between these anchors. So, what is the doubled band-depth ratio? 2.1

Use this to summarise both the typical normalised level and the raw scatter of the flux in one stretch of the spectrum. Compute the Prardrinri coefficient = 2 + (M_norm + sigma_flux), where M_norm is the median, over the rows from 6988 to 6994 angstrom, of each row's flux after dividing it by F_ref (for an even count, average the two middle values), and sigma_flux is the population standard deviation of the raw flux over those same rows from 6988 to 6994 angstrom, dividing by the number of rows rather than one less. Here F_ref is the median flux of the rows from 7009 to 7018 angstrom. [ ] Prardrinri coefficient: 3.82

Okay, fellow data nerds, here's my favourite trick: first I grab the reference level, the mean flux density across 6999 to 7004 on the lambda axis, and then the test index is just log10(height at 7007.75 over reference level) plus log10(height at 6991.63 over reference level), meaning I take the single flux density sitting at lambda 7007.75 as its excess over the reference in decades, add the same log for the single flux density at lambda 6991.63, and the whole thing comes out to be 0.12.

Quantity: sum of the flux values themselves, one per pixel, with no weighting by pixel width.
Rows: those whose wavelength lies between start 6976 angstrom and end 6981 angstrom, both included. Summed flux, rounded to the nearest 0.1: 30.7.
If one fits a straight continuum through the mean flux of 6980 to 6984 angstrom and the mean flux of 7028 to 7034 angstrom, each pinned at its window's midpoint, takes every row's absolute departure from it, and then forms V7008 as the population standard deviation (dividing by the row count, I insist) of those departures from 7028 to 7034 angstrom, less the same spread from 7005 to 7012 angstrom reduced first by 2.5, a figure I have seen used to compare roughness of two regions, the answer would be 2.2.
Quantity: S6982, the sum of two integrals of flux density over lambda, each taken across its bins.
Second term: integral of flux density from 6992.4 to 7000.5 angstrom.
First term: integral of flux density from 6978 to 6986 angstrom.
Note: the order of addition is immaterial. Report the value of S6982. 175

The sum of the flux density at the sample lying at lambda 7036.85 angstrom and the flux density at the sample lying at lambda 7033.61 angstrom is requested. 23.5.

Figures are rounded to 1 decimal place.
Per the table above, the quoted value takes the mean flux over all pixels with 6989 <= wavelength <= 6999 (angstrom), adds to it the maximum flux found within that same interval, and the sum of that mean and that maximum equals 24.9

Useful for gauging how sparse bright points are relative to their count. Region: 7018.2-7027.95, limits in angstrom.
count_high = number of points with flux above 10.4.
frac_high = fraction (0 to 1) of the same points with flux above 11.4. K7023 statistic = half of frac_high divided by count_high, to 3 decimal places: 0.042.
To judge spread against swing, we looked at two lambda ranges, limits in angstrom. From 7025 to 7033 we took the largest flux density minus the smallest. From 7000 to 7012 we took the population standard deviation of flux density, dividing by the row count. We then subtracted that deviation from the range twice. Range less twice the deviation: 0.6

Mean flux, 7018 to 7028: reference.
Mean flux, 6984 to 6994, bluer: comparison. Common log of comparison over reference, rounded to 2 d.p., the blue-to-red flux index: 0.04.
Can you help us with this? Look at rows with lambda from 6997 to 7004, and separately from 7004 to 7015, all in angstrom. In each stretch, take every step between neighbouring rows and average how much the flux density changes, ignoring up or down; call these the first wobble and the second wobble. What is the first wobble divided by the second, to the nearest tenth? 1.9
